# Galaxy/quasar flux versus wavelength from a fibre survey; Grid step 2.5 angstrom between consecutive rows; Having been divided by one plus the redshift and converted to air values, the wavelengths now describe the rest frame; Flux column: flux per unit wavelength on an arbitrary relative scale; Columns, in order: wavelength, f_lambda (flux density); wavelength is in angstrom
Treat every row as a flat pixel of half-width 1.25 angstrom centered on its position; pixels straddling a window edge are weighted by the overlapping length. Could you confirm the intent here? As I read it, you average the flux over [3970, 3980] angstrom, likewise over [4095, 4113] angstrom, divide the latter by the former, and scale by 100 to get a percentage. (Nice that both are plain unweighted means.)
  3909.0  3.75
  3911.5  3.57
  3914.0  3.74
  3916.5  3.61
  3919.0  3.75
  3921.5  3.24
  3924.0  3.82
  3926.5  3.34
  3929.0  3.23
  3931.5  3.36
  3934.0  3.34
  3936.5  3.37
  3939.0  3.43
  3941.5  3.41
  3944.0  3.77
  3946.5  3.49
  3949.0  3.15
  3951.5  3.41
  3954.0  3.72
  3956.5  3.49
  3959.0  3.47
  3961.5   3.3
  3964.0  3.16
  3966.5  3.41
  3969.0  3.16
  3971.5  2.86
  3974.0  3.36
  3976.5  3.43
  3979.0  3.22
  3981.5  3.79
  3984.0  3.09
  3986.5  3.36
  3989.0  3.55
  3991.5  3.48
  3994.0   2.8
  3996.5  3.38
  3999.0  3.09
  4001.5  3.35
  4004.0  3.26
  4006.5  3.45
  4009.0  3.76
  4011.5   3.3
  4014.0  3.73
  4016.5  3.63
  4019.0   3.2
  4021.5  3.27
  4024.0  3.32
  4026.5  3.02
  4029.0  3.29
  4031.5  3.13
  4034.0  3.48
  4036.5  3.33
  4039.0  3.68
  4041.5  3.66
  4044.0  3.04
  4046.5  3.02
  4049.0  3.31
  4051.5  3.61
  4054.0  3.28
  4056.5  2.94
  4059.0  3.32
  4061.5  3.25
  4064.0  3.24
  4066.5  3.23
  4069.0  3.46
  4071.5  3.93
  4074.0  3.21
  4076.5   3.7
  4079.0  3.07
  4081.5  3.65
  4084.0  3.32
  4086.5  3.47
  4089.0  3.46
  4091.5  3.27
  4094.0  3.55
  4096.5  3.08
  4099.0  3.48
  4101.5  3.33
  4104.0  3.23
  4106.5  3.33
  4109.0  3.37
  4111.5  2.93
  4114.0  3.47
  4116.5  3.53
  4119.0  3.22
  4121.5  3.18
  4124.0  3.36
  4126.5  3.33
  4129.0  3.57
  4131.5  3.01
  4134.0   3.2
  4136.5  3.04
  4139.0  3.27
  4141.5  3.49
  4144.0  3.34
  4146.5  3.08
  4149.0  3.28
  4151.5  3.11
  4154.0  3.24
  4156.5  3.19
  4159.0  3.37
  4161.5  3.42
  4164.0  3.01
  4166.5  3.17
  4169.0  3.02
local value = 101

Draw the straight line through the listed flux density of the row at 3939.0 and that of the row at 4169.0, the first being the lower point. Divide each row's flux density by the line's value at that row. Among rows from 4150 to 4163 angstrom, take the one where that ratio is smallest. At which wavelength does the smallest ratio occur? 4151.5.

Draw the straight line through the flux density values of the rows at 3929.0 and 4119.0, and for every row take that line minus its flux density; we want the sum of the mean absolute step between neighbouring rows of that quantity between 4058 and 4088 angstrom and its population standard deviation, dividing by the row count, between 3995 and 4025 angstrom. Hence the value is 0.54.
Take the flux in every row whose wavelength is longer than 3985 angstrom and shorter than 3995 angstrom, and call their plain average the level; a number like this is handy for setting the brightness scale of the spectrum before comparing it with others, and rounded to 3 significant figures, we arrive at 3.30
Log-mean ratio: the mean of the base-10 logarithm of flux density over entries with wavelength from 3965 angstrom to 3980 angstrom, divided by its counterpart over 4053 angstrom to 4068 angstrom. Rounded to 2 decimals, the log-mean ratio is 1.01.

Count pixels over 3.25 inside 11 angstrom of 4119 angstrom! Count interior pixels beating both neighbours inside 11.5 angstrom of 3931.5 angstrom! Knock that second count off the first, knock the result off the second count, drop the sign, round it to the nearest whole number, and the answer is 0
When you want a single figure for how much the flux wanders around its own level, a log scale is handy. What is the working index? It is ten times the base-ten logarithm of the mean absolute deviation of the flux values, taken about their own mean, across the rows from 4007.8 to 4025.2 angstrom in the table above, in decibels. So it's -6.7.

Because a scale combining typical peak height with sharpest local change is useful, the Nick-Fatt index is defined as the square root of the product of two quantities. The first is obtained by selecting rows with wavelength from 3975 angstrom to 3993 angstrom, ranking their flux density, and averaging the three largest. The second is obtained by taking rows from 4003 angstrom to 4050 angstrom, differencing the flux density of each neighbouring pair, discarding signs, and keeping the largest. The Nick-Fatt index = 1.50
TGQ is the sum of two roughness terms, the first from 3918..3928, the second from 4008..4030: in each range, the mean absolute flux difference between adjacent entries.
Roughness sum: 0.79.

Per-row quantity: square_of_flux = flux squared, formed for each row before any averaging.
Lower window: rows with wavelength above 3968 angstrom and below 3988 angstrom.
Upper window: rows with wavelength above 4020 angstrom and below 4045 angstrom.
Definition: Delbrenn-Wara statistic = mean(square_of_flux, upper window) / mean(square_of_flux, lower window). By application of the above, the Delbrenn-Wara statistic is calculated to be 1.02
